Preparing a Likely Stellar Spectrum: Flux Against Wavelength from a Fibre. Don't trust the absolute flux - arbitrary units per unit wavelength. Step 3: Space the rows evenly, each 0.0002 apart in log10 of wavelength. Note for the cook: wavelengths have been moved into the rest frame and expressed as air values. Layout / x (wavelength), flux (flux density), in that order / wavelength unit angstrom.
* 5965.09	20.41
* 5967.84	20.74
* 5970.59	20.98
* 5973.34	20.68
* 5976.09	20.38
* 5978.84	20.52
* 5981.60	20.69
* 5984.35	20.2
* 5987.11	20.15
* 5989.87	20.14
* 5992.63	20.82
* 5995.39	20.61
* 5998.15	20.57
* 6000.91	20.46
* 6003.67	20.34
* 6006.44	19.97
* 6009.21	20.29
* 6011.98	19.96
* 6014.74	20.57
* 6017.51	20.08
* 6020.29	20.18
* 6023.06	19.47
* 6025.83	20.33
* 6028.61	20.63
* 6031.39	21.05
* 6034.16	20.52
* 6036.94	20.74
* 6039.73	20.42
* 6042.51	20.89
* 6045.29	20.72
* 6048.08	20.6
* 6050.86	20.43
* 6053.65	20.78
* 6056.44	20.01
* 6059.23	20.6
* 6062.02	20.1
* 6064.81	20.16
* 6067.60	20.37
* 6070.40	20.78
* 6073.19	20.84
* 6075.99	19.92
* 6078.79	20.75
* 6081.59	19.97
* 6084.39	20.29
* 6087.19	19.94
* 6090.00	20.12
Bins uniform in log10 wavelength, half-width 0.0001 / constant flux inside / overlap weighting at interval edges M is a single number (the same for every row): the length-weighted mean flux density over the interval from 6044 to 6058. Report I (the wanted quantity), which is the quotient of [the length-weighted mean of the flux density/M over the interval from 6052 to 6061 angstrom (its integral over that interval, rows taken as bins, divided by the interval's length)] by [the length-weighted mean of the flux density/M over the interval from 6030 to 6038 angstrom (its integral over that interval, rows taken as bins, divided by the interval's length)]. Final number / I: 0.98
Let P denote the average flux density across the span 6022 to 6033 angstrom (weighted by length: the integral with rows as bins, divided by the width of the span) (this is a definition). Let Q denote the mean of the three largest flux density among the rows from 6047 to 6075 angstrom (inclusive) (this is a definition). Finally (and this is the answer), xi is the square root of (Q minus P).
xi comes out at 0.62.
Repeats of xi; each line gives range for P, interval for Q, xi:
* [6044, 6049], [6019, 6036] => 0.30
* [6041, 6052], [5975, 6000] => 0.18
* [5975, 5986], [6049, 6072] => 0.53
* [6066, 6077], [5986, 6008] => 0.41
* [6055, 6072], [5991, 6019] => 0.56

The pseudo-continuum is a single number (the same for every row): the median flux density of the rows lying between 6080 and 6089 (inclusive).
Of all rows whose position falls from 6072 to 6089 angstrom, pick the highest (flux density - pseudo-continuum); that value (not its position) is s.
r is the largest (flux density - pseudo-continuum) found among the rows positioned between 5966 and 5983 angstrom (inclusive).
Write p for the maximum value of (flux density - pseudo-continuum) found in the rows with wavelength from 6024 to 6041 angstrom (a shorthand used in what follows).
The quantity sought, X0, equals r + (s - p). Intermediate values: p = 1.08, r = 1.01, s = 0.87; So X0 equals 0.80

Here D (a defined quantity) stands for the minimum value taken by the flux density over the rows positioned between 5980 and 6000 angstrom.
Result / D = 20.14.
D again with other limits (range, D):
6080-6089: 19.94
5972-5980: 20.38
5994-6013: 19.96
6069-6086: 19.92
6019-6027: 19.47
